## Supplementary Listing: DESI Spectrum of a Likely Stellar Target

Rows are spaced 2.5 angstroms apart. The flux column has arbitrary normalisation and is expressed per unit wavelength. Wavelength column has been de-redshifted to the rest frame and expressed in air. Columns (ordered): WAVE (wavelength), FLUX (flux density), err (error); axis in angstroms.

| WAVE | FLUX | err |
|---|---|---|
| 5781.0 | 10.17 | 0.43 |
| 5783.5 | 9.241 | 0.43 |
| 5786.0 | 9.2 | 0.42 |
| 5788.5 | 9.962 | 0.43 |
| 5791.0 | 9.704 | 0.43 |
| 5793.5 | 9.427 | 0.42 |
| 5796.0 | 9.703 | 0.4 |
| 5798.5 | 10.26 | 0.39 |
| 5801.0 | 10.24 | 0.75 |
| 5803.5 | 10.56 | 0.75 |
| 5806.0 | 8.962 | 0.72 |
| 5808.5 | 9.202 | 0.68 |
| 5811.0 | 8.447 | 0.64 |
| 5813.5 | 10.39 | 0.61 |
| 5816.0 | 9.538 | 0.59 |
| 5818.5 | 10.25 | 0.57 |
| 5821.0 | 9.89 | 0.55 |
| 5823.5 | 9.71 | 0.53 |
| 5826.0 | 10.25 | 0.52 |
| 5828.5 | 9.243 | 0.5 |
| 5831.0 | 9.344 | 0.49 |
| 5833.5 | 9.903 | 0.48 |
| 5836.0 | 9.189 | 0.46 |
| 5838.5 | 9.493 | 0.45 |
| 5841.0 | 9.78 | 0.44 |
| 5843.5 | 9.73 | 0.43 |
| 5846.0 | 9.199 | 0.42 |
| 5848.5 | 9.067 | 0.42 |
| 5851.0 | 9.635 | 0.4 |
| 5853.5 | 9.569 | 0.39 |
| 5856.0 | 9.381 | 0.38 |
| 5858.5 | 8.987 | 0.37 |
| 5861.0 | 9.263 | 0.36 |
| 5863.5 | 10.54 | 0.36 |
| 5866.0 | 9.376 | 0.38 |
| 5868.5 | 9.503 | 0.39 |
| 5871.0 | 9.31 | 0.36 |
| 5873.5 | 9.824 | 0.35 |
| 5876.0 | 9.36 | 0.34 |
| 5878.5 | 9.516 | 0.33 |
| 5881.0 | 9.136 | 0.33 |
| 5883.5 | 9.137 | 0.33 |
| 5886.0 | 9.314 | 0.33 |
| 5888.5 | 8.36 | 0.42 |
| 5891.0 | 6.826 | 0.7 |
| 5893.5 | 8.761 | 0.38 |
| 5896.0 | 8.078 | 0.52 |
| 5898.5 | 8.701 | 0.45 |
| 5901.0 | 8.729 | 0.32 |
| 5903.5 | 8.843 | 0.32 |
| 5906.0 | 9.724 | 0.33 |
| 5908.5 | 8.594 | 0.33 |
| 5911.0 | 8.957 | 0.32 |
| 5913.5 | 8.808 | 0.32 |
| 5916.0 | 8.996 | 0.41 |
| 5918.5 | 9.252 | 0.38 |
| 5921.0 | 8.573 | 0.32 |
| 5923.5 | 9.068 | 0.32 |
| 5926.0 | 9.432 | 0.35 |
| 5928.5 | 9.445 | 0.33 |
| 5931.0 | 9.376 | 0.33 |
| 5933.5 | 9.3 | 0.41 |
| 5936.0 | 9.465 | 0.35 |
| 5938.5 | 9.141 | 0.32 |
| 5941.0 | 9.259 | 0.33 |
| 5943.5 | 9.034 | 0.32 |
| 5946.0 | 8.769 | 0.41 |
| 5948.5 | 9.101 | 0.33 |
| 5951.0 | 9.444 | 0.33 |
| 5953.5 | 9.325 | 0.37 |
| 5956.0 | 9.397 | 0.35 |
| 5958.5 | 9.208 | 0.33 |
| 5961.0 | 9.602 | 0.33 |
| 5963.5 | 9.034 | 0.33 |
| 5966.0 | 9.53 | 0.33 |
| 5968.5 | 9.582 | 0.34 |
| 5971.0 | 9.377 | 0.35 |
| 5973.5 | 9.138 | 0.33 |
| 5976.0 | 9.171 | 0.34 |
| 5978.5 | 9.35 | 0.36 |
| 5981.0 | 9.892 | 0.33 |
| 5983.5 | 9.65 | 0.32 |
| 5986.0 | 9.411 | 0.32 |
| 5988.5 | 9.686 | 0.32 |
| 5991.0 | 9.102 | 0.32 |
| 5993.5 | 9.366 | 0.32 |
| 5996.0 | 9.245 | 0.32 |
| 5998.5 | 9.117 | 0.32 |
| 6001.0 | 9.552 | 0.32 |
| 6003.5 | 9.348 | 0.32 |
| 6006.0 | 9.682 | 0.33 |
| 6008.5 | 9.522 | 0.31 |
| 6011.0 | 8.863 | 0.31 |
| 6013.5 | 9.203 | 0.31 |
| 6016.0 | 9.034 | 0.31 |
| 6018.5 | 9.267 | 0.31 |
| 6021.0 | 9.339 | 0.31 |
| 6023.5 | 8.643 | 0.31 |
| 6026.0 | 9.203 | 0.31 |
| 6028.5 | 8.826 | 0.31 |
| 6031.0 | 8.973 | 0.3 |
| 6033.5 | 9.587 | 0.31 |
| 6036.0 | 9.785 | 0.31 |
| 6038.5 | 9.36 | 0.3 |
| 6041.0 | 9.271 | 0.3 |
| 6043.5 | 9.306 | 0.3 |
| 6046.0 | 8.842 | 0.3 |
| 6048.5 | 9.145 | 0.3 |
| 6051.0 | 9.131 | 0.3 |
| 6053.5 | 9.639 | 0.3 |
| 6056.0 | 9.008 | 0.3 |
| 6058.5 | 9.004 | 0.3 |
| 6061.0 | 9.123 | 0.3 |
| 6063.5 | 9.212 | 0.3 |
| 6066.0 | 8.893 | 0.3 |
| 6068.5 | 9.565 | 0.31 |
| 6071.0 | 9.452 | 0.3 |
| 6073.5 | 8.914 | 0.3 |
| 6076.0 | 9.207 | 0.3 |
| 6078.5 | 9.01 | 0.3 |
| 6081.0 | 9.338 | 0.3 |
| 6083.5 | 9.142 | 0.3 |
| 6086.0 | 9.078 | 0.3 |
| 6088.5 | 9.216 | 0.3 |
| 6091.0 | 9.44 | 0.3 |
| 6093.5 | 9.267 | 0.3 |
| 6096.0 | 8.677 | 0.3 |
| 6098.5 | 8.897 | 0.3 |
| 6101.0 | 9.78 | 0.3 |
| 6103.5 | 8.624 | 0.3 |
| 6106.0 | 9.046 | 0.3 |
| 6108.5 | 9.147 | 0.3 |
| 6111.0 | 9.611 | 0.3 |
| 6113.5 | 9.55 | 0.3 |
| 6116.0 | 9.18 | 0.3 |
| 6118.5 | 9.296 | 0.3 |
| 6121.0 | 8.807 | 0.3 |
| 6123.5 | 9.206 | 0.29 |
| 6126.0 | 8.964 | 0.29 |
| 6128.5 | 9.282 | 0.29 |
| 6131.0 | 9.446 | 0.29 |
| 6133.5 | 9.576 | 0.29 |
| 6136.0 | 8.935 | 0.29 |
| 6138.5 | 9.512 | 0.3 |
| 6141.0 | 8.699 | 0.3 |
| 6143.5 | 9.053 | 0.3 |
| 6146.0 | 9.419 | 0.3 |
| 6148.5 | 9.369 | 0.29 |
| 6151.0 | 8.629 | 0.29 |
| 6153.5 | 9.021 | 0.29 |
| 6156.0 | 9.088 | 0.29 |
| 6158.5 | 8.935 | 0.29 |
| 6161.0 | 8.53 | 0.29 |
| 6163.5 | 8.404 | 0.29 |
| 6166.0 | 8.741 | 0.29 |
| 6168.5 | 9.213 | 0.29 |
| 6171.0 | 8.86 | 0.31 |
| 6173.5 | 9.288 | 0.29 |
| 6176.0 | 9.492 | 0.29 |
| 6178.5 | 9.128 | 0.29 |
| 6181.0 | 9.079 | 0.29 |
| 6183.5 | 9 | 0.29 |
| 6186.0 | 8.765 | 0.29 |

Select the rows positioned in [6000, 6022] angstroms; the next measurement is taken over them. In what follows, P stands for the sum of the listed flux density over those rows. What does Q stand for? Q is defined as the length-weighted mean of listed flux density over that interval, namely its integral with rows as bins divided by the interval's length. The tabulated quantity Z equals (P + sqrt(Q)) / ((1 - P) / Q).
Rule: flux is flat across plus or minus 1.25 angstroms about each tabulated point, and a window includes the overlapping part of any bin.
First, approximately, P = 83.8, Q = 9.31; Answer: -9.76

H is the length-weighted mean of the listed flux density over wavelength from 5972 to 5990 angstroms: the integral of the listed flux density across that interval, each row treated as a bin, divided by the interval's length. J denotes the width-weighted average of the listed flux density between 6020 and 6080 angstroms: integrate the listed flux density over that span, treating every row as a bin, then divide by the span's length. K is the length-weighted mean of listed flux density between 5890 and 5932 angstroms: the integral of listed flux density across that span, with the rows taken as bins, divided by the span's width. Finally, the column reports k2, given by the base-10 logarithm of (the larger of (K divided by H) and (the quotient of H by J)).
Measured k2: 0.013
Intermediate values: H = 9.46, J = 9.18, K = 8.84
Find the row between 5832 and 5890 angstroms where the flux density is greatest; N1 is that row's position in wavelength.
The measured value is 5863.5 angstroms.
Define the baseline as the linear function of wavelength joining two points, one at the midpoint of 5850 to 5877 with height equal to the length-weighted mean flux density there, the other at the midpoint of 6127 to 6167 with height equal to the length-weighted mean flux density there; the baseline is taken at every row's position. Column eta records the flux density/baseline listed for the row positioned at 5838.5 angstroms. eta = 0.99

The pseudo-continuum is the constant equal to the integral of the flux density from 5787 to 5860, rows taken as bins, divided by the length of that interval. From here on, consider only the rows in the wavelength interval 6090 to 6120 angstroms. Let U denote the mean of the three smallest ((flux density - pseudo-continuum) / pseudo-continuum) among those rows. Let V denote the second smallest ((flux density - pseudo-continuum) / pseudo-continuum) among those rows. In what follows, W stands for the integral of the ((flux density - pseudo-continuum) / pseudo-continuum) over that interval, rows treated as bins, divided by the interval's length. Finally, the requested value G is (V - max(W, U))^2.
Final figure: 0.003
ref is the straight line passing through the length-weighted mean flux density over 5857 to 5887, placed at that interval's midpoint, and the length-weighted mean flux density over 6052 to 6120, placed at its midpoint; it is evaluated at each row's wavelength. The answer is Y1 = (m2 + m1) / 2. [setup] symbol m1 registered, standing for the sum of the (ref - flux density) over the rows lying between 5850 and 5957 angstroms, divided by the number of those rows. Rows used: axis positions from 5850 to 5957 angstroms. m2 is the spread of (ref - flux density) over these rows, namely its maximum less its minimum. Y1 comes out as 1.98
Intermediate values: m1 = 0.273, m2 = 3.68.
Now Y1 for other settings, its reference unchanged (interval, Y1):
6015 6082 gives 0.60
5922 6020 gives 0.58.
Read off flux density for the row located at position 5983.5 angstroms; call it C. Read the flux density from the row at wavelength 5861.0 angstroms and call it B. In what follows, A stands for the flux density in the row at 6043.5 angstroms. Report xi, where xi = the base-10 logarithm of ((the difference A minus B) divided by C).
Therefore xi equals -2.4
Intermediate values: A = 9.306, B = 9.263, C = 9.65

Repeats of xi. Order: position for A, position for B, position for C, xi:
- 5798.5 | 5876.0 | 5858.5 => -1.0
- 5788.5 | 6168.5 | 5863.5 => -1.1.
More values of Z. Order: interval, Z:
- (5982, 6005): -9.85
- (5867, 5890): -9.70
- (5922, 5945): -9.72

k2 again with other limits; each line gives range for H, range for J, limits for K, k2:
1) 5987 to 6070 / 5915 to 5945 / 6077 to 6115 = 0.002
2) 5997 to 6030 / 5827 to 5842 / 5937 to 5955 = -0.002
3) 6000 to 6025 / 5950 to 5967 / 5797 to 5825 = 0.024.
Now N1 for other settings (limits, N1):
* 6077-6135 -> 6101.0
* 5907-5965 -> 5961.0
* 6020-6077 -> 6036.0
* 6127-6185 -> 6133.5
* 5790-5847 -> 5803.5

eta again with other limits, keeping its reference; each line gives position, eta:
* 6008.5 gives 1.03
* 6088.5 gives 1.01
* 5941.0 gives 0.99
